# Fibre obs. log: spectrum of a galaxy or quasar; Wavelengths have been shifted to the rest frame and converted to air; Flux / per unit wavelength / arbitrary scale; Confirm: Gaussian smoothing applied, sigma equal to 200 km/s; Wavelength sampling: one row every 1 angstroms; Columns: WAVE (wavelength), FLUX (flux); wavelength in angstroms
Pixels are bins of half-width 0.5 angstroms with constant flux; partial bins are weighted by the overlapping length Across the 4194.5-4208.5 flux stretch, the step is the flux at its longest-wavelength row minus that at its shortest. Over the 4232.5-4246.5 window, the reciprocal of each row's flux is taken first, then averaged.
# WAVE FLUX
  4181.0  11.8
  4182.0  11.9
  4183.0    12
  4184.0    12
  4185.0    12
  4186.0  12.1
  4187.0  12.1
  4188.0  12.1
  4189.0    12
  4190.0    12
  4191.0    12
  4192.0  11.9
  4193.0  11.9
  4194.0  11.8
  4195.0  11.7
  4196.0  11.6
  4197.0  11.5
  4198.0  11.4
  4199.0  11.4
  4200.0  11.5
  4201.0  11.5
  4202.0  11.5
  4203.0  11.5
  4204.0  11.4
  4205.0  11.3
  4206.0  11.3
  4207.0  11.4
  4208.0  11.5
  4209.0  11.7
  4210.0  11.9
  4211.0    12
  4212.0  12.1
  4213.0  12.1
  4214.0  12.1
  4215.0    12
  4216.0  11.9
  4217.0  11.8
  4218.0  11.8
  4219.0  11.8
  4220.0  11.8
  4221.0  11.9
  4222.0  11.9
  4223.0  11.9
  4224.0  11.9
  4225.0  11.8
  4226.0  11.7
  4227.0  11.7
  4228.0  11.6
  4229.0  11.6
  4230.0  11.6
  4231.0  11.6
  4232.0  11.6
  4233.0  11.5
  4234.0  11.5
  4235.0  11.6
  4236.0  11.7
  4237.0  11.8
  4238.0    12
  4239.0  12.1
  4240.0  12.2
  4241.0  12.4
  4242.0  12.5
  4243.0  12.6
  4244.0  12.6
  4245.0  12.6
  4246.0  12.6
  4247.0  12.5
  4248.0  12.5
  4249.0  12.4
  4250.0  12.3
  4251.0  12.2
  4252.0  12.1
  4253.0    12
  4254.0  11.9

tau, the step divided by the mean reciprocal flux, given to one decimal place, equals -2.4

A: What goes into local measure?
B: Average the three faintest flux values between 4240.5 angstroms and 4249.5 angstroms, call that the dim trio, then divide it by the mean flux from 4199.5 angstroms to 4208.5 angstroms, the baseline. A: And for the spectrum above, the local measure 1.09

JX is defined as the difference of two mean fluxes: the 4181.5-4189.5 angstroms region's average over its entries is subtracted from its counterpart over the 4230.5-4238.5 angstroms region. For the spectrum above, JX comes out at -0.36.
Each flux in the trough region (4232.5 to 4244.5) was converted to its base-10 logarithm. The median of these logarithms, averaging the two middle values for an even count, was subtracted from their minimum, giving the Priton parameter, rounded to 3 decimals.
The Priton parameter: -0.020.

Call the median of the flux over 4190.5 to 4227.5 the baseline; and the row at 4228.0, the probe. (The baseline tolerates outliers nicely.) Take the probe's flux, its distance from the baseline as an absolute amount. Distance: 0.20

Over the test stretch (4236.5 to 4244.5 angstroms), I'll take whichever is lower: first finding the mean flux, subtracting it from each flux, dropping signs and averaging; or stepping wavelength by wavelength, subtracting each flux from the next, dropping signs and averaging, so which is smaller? 0.114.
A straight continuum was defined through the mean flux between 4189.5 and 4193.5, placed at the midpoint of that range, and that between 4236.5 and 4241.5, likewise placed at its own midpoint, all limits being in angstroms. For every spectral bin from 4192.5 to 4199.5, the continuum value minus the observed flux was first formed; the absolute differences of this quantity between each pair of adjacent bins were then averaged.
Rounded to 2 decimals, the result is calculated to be 0.09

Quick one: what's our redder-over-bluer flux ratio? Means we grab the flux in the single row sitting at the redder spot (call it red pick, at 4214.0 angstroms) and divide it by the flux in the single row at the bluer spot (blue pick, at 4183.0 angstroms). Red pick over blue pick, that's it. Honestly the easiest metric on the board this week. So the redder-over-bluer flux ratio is 1.01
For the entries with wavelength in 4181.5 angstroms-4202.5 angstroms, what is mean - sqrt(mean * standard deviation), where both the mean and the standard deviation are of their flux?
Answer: 10.1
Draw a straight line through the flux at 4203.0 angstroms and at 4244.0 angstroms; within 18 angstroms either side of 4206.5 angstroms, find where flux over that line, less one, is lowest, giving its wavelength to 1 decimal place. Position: 4206.0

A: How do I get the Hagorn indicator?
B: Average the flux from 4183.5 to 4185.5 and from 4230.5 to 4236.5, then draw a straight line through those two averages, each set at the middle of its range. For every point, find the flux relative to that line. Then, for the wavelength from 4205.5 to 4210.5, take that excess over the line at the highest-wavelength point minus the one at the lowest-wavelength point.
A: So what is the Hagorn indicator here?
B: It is 0.6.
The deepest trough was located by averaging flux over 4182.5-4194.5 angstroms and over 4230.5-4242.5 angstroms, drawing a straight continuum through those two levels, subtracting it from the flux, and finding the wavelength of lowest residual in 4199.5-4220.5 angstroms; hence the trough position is 4205.0 angstroms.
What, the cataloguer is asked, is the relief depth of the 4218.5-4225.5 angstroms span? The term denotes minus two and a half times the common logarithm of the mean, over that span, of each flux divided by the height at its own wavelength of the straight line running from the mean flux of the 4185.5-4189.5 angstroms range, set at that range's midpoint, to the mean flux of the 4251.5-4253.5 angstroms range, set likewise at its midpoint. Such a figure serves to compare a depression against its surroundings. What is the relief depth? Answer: 0.019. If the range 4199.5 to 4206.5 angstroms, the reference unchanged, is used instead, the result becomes 0.059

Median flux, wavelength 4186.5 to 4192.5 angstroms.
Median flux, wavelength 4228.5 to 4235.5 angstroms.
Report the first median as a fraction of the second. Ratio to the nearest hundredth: 1.03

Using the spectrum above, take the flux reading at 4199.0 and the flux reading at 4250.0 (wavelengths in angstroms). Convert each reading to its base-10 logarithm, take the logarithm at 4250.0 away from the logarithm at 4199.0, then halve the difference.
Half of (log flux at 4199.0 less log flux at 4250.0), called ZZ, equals -0.017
